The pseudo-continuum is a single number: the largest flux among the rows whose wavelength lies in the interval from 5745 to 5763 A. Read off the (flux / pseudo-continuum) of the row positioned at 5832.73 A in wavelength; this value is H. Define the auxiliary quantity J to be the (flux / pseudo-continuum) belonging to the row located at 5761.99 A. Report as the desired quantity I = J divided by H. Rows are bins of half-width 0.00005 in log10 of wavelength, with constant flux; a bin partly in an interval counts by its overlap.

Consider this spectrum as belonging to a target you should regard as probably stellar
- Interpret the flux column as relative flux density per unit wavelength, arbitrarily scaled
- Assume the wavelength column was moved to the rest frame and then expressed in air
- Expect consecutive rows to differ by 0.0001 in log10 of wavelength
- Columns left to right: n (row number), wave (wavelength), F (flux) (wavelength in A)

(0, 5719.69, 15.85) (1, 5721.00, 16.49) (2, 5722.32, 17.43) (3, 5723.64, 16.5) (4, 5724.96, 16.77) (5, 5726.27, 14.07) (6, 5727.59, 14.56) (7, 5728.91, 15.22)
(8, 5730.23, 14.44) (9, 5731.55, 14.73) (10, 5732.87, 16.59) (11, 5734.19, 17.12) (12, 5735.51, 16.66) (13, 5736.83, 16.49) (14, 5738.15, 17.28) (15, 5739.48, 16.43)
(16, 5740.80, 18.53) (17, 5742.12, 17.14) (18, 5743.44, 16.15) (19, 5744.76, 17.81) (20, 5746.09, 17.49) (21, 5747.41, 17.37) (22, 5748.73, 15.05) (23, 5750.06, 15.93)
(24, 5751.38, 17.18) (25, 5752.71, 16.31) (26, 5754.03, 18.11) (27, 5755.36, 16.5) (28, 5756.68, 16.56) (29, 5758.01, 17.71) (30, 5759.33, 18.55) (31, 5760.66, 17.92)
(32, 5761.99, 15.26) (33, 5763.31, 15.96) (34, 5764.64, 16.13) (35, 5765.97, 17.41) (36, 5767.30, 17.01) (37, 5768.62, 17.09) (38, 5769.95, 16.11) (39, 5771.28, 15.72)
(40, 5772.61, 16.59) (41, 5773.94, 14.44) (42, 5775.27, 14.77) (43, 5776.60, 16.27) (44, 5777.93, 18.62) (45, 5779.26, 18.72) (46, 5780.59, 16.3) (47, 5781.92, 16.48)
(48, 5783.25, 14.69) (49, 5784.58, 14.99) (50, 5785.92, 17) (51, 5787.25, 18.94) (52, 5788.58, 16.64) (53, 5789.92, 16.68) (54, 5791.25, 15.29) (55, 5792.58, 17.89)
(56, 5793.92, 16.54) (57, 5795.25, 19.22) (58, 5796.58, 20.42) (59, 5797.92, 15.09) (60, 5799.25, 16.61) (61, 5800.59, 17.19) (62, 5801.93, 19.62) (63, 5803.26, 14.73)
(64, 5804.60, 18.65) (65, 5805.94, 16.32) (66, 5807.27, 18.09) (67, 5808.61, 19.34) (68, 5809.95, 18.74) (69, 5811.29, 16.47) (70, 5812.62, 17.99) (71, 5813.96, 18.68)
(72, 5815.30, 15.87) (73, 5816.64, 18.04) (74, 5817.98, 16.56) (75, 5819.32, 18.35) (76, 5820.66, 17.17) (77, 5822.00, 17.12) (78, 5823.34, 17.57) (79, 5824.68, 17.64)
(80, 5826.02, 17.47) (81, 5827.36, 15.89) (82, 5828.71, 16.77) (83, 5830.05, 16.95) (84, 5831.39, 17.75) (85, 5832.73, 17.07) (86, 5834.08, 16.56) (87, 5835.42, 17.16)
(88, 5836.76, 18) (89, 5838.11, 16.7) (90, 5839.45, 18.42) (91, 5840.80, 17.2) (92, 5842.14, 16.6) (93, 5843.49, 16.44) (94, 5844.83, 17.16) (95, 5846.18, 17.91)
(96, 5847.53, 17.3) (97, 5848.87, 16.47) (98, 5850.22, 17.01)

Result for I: 0.89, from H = 0.92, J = 0.82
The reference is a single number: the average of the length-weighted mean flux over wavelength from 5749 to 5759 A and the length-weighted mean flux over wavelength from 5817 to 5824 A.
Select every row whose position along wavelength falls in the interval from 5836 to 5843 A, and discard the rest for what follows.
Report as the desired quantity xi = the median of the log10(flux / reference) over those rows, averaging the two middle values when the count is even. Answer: 0.002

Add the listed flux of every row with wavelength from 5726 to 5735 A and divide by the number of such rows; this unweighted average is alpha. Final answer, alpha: 15.2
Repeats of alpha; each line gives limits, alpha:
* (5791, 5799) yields 17.4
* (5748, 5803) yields 16.8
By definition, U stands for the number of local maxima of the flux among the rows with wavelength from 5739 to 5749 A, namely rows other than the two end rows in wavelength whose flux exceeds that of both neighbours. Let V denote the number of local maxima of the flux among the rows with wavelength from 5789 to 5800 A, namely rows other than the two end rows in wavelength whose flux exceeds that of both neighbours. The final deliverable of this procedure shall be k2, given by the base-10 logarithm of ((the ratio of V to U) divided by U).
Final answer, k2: -0.3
